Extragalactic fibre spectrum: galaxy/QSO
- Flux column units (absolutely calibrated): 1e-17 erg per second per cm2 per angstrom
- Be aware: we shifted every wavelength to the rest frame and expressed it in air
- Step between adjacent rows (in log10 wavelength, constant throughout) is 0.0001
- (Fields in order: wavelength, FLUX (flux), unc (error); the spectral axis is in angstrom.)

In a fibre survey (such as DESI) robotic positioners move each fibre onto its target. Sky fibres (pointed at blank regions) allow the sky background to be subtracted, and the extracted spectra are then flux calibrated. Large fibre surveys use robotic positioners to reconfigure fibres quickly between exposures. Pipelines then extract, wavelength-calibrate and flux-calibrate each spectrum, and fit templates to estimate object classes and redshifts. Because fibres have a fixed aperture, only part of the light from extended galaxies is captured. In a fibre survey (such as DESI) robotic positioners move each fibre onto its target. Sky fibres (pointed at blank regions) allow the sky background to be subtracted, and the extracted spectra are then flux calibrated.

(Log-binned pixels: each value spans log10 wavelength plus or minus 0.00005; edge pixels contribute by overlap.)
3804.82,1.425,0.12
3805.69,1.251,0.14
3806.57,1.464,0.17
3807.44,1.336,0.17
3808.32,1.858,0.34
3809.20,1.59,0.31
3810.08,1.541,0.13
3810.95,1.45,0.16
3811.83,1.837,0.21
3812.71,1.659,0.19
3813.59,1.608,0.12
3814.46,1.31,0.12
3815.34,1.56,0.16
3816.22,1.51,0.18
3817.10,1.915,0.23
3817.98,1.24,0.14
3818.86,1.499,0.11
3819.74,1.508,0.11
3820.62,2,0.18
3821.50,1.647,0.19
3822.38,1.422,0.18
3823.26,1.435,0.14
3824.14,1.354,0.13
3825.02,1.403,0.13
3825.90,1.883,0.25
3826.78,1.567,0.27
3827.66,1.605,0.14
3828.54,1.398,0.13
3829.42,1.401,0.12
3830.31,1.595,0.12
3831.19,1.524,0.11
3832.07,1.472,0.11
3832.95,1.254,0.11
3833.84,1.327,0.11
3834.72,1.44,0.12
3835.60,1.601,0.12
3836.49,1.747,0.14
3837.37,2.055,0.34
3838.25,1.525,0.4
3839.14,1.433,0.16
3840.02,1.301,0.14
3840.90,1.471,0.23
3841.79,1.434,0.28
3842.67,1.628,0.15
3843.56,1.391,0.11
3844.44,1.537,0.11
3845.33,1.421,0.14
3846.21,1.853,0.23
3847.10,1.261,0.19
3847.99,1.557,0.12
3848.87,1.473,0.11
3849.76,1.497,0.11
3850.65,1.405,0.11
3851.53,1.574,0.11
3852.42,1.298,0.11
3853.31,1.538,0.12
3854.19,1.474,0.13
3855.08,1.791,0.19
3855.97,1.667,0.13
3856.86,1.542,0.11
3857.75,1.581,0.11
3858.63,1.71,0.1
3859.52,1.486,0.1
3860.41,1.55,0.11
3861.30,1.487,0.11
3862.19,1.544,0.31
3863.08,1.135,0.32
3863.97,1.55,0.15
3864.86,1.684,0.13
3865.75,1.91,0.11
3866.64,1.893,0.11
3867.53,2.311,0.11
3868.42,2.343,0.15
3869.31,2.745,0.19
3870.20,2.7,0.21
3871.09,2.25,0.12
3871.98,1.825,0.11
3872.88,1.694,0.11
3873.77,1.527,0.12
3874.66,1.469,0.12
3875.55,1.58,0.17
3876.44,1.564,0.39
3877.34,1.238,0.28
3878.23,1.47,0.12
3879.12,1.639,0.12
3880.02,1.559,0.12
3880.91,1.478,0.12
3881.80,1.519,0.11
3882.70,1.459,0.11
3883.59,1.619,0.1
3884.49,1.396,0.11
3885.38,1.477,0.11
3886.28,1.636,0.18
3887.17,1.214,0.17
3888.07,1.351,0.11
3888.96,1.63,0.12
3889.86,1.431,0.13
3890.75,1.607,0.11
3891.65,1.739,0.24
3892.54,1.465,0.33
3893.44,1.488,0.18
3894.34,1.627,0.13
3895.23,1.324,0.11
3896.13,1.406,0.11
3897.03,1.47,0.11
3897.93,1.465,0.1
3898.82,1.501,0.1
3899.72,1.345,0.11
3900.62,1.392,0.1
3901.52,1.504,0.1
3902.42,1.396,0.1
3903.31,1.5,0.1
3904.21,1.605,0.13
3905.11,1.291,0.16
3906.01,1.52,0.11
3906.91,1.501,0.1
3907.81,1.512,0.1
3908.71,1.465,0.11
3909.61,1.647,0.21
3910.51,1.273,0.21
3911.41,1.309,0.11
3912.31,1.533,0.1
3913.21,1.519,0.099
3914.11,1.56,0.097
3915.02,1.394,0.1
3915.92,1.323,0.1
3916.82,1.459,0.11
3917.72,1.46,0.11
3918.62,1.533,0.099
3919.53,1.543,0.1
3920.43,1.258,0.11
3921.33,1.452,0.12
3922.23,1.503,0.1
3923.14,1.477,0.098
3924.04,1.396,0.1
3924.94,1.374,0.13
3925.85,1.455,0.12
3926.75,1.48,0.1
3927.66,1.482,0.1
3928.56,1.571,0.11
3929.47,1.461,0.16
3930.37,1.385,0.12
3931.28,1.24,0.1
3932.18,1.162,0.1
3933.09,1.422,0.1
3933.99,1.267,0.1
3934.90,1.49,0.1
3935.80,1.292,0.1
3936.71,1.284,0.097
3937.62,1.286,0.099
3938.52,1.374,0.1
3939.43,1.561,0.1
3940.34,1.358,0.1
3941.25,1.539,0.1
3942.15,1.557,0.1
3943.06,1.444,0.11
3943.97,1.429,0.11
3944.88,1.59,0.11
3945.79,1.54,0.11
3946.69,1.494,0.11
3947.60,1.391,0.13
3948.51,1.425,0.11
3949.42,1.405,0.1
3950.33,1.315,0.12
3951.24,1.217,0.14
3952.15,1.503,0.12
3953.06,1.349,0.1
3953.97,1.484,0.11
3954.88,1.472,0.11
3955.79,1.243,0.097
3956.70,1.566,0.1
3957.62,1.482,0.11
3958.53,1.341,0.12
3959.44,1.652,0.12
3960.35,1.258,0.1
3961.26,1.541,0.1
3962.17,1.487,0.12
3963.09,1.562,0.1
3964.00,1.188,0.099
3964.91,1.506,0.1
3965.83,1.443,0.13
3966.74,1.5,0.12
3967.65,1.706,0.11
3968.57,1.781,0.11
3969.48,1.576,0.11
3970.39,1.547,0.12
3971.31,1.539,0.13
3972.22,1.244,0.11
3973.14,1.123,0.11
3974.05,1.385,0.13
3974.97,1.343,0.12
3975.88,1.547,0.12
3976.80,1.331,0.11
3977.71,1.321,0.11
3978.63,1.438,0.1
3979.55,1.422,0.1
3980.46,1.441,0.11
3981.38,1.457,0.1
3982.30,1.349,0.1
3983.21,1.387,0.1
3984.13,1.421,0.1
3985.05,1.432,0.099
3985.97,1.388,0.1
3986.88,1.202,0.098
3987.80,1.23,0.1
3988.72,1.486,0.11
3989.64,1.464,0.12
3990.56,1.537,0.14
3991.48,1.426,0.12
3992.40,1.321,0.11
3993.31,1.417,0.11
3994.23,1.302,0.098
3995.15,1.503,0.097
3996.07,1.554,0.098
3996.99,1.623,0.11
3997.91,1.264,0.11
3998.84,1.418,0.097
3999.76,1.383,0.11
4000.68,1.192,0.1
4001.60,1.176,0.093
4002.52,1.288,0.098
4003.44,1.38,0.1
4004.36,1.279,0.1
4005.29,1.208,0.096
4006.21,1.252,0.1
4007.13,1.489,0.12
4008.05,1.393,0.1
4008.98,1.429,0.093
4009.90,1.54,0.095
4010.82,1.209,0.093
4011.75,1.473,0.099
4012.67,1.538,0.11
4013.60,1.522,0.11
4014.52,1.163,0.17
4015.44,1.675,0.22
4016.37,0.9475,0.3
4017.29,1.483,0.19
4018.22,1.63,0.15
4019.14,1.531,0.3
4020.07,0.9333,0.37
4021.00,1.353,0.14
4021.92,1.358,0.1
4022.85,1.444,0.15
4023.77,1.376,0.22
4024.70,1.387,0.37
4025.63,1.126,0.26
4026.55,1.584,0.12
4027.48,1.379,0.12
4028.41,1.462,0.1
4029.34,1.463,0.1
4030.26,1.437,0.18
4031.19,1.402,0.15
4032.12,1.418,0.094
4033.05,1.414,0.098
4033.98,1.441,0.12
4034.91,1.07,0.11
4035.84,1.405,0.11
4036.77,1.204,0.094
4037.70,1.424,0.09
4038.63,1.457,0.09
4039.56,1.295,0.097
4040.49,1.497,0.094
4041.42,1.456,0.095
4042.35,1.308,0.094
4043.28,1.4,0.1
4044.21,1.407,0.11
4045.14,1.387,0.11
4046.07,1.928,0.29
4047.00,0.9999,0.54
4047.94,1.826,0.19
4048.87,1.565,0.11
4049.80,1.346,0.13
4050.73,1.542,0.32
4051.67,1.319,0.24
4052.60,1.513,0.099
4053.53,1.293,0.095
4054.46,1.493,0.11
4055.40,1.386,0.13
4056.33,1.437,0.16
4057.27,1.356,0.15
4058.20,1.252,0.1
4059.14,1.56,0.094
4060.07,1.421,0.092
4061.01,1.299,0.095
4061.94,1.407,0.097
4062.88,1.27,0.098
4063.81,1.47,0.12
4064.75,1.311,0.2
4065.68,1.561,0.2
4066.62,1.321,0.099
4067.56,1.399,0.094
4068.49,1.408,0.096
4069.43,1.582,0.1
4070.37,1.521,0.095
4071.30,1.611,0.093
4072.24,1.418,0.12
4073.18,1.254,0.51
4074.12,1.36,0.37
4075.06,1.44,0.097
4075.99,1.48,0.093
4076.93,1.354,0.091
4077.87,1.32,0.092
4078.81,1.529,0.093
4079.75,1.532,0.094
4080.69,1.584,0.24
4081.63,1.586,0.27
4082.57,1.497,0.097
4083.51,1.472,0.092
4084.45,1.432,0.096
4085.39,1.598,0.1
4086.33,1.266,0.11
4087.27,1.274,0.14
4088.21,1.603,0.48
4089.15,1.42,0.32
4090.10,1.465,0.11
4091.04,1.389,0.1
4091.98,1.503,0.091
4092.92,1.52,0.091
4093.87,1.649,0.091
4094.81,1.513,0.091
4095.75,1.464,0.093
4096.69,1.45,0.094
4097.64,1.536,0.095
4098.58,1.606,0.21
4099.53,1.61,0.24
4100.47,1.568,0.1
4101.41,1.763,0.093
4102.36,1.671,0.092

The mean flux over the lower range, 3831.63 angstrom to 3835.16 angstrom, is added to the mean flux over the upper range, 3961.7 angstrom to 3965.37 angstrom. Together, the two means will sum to 2.81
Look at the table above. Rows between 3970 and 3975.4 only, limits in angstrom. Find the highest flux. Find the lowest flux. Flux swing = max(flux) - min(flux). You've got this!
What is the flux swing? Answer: 0.42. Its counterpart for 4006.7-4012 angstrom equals 0.33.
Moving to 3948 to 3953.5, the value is 0.29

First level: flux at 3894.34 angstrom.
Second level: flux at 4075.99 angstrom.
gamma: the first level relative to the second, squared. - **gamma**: 1.21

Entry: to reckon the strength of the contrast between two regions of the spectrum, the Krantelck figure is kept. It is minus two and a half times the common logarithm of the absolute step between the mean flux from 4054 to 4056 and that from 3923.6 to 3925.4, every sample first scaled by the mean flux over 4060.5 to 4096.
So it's 3.6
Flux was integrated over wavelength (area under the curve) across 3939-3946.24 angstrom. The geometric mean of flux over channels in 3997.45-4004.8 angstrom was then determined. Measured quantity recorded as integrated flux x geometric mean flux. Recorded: 14.1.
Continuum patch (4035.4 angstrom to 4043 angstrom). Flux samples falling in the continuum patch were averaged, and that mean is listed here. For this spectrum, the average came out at 1.38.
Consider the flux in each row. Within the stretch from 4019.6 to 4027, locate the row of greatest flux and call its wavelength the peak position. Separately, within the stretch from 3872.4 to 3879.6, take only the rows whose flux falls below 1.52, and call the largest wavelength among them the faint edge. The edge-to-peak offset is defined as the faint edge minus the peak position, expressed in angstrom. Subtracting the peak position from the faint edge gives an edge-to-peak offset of -148.3 angstrom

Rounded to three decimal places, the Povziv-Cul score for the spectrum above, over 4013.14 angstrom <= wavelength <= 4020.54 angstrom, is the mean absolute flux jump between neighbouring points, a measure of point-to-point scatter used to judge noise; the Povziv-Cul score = 0.425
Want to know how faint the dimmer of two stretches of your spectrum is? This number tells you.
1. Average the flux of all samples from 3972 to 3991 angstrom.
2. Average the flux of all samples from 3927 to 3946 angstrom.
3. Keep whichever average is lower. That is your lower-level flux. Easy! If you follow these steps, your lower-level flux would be 1.38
